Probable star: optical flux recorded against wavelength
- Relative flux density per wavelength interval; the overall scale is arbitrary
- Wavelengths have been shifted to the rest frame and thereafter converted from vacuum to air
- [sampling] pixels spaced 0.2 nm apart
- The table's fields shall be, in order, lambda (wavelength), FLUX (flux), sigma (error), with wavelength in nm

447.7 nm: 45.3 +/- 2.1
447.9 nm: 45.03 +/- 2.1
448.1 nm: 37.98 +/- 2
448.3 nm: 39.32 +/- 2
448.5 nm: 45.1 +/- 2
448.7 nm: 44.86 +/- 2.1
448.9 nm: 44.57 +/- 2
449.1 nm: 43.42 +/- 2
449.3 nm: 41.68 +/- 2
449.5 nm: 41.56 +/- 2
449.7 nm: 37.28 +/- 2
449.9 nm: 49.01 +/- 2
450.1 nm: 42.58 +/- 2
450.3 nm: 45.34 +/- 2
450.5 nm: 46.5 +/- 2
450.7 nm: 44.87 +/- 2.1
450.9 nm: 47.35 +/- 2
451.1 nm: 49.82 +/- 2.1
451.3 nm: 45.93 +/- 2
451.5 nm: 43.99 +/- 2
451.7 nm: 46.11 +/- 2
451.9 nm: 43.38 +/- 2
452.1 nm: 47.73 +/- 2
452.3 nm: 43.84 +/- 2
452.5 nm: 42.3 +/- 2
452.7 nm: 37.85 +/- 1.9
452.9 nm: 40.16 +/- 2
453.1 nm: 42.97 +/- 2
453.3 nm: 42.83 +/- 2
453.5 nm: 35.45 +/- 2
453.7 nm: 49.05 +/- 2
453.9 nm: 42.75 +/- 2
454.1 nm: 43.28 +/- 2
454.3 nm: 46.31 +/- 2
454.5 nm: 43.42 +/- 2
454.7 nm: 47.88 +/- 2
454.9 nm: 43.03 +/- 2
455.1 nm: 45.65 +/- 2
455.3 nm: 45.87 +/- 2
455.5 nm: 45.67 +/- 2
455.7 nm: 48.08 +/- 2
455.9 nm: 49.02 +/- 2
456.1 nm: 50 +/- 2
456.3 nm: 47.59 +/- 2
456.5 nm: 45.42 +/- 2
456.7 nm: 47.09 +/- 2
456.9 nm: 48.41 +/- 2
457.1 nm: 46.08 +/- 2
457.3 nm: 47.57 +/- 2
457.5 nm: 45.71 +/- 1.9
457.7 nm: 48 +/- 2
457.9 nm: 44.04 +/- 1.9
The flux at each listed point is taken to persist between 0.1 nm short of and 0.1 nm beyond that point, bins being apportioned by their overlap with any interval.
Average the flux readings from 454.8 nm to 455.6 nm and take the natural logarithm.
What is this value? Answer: 3.81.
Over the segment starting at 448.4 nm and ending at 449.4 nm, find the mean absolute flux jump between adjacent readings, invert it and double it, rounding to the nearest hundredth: 2.34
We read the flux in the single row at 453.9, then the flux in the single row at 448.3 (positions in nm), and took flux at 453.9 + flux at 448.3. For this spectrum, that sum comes 82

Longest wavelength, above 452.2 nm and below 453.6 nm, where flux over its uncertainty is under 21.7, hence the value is 453.5 nm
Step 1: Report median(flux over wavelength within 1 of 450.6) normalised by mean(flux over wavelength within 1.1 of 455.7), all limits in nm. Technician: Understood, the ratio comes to 0.97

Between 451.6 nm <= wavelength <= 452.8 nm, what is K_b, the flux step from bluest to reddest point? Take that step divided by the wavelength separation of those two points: -8.3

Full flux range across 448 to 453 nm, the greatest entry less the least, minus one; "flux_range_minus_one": 12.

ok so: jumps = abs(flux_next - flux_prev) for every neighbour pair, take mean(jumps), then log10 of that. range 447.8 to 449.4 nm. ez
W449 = 0.400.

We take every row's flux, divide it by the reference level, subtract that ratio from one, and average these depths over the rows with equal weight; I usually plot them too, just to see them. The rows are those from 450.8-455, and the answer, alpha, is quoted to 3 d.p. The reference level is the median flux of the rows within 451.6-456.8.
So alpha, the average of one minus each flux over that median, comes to 0.032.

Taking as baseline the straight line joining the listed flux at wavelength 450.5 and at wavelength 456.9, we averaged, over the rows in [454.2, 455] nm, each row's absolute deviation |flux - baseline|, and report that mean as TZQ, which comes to 2.6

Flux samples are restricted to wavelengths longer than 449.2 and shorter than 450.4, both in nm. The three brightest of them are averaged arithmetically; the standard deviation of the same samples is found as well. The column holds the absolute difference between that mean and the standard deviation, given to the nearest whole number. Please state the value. 42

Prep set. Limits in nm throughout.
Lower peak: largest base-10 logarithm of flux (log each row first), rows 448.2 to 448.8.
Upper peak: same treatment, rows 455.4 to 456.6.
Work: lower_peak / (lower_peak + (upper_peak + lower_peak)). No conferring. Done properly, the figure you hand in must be 0.330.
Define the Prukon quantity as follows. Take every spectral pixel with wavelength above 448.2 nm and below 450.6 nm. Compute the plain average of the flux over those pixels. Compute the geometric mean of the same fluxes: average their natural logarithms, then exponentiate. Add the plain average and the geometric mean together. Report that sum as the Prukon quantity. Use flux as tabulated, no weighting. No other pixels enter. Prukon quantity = 86.8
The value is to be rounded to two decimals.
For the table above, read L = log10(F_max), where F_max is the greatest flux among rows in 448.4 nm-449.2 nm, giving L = 1.65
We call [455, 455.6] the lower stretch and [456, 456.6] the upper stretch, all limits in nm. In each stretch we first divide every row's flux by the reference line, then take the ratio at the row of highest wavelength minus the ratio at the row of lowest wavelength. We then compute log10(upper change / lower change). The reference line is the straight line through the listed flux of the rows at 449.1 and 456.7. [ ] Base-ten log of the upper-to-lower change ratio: 1.4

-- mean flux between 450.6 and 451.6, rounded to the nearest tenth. 46.4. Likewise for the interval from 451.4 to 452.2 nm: 45.3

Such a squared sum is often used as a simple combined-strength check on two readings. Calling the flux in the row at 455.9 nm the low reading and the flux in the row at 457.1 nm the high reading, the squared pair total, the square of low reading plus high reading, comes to 9044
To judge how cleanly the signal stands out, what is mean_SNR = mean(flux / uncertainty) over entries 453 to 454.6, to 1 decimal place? 21.6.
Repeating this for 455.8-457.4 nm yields 23.8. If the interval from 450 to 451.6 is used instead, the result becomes 22.6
